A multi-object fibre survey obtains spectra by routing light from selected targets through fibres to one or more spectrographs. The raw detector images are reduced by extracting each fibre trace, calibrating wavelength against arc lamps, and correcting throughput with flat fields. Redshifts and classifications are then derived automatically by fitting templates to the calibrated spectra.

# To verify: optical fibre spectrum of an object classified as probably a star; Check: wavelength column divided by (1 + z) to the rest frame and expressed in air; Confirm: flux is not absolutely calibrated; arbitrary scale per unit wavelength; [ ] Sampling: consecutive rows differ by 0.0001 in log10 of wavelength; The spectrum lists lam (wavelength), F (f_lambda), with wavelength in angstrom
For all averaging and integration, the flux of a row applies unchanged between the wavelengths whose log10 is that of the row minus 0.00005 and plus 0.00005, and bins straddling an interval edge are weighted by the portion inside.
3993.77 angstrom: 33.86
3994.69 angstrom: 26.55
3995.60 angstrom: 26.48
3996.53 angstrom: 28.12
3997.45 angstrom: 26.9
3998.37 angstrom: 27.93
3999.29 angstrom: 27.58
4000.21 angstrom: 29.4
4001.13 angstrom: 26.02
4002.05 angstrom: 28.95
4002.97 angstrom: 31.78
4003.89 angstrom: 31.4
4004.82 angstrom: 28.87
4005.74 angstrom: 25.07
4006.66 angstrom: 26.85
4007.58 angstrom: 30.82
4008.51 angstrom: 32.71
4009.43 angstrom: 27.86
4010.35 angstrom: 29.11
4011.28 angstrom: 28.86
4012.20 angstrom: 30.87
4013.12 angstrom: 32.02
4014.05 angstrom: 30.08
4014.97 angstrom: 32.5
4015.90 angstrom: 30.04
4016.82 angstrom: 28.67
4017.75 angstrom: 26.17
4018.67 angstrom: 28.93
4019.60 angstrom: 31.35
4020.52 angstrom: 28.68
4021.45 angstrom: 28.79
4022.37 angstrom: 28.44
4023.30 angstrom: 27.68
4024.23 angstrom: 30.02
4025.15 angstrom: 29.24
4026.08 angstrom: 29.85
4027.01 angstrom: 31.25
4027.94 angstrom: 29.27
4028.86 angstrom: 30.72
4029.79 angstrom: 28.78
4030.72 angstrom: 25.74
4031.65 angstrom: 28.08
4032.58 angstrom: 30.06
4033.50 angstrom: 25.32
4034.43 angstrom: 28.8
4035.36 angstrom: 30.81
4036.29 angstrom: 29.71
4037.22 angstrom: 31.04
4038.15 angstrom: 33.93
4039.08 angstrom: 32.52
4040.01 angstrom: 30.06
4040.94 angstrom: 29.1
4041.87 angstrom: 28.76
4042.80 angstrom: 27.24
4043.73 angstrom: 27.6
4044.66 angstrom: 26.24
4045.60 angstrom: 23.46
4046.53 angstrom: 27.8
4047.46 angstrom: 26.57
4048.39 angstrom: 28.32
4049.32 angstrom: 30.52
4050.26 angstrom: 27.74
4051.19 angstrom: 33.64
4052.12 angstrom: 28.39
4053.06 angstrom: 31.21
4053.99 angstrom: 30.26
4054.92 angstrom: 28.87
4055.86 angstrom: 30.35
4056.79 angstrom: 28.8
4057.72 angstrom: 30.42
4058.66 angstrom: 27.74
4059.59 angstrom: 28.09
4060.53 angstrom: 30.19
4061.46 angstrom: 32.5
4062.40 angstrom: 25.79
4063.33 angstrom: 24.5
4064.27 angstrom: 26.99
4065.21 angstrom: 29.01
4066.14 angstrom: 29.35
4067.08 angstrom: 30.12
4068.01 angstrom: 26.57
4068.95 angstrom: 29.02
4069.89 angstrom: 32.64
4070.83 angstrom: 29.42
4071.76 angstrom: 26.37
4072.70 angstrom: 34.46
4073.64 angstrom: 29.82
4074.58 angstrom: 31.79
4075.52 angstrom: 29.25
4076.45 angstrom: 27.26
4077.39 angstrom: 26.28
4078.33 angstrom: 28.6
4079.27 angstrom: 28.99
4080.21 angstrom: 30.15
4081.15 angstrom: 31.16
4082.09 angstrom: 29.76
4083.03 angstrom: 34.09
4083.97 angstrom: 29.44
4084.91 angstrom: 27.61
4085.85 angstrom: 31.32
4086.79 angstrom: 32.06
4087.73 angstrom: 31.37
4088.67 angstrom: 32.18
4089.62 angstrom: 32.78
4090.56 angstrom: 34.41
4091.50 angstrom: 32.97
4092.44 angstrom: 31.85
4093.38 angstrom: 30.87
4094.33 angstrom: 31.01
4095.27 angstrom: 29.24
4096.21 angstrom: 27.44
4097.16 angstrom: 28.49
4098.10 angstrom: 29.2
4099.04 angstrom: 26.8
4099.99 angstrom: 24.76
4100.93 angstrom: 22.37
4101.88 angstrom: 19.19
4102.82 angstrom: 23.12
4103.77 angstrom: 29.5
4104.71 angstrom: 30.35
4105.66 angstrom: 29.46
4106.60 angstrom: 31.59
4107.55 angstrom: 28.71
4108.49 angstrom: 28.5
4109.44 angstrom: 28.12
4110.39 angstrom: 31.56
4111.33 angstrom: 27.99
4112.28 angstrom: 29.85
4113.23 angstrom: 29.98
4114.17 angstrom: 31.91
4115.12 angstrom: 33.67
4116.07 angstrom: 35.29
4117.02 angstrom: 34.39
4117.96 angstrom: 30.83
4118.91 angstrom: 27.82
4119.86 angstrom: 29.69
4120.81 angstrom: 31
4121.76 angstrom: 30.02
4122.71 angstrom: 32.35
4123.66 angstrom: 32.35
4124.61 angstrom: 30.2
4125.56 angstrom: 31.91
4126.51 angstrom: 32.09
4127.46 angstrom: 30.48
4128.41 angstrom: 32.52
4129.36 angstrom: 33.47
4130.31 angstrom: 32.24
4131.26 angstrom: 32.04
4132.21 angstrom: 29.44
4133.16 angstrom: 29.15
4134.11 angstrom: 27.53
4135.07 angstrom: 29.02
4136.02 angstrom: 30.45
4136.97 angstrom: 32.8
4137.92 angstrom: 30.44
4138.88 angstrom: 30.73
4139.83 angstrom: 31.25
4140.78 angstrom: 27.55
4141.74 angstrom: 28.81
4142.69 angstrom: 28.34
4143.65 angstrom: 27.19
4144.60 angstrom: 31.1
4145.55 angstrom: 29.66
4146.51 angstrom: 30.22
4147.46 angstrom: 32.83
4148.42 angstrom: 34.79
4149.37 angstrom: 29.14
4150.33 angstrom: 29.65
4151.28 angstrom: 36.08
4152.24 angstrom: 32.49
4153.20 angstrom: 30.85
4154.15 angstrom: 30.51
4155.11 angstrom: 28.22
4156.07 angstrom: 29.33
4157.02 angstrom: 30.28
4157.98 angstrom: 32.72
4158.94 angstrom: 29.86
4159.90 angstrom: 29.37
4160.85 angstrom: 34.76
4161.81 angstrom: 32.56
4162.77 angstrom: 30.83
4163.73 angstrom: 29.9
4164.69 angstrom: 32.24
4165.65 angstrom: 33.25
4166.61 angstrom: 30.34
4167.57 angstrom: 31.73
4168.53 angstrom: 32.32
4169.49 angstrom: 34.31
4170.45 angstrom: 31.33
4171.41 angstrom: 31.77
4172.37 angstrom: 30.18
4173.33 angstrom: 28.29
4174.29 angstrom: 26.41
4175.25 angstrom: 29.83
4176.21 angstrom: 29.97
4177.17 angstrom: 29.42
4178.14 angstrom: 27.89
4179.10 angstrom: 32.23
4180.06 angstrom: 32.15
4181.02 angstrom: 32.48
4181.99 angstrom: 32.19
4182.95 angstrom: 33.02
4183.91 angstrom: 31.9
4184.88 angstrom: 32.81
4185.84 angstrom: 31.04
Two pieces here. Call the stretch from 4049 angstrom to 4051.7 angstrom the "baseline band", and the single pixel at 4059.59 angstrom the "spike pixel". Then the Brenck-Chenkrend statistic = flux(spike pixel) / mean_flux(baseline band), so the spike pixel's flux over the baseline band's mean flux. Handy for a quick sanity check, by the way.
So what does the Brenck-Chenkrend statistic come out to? 0.92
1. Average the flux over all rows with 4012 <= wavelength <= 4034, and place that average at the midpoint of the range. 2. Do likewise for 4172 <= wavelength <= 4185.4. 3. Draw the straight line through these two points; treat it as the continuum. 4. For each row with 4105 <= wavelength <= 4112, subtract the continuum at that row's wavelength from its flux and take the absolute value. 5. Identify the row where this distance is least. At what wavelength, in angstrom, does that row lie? 4105.66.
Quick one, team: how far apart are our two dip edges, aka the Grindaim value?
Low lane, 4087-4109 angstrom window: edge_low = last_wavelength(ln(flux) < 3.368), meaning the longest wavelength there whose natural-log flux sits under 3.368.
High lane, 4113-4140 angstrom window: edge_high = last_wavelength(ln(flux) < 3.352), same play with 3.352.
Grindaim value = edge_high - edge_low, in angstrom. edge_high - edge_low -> 25.6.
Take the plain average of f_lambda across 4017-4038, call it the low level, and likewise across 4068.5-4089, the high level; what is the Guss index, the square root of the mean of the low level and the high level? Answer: 5.44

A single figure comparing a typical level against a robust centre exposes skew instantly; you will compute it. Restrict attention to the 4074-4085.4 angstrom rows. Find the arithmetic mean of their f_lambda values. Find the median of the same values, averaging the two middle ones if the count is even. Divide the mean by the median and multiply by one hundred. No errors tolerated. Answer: 101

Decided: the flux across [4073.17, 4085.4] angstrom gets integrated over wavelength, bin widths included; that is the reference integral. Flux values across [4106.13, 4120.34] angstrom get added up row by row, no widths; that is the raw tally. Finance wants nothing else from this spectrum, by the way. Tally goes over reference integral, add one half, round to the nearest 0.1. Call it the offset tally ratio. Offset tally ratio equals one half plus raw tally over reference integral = 1.8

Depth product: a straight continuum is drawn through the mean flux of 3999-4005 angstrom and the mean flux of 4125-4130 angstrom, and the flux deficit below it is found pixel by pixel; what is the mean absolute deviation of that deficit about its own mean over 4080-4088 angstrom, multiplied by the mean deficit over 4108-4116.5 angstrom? 1.3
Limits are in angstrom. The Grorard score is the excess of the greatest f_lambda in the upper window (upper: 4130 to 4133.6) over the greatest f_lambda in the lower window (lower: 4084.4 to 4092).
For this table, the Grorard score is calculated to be -2.2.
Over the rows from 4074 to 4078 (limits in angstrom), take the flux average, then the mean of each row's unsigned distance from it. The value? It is 1.9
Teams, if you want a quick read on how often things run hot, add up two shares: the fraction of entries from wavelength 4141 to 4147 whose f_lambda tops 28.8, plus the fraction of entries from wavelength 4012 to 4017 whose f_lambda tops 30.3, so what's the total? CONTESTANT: 1.17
